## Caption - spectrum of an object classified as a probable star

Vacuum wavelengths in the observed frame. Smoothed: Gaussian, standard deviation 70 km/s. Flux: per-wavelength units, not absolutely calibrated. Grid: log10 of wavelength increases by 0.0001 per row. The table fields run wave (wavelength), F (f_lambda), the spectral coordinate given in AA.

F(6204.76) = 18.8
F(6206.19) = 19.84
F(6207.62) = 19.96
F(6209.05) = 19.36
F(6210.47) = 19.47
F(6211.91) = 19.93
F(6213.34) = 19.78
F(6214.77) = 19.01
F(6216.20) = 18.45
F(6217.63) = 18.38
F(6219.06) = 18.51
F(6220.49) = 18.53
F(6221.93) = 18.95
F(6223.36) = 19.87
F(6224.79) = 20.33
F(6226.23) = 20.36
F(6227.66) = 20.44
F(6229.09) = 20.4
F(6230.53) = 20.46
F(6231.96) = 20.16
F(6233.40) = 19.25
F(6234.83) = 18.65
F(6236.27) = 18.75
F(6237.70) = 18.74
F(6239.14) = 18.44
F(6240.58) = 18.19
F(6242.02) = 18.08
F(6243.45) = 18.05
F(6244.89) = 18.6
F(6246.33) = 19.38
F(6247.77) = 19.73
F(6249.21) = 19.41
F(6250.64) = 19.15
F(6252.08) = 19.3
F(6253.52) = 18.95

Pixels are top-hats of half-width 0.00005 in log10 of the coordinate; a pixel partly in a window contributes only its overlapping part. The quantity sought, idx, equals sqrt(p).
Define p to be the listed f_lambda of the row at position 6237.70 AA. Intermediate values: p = 18.74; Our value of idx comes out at 4.33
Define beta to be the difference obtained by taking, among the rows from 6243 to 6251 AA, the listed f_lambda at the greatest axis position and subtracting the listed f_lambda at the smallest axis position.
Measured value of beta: 1.1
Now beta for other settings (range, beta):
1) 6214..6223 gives -0.1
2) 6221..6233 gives 1.2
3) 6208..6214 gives 0.4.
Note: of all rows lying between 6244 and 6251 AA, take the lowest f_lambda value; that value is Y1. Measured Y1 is 18.6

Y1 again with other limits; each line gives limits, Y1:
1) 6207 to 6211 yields 19.36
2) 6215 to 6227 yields 18.38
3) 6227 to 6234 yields 19.25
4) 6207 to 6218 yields 18.38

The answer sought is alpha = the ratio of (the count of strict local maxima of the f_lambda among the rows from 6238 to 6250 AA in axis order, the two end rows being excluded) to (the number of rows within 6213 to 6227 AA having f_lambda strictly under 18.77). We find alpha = 0.25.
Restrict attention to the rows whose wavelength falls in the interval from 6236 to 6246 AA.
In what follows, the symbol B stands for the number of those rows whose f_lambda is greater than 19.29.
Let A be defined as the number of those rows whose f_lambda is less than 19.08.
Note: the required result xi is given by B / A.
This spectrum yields 0.0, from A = 7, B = 0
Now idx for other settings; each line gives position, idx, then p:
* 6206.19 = 4.45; 19.84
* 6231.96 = 4.49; 20.16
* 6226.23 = 4.51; 20.36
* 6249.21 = 4.41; 19.41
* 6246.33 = 4.40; 19.38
